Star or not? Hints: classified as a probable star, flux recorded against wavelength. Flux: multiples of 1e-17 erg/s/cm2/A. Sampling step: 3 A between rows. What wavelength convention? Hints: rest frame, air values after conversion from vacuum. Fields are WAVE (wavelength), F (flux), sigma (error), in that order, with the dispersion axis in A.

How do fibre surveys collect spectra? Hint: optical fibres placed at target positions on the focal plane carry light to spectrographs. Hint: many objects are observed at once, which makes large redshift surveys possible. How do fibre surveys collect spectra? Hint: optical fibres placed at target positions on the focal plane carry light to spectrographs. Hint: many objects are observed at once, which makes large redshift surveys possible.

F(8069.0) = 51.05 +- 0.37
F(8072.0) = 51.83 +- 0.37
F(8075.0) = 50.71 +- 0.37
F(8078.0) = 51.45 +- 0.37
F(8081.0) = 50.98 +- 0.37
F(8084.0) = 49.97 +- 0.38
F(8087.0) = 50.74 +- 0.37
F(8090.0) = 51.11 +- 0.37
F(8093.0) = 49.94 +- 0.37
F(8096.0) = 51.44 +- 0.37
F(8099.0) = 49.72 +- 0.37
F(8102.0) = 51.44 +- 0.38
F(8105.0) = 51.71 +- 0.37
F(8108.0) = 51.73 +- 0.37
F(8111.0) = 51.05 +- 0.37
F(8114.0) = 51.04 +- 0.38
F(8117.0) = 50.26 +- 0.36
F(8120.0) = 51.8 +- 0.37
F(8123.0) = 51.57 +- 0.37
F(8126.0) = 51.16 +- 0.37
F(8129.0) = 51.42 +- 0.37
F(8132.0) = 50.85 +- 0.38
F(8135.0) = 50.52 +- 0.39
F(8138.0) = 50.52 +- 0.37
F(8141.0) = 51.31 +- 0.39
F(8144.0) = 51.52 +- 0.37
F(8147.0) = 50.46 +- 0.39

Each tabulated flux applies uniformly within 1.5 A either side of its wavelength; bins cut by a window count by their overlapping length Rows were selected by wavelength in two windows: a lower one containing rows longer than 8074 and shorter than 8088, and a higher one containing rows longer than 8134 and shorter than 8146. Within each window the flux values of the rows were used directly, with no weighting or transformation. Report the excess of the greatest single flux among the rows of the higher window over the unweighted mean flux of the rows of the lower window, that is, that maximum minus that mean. 0.75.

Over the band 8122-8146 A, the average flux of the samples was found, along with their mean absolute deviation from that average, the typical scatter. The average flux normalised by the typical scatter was 142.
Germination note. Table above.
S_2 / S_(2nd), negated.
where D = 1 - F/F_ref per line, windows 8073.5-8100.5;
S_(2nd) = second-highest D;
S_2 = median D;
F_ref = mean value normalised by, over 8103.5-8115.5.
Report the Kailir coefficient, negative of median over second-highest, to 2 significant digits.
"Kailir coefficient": -0.45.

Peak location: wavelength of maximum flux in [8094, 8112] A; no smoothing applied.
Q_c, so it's 8108.0 A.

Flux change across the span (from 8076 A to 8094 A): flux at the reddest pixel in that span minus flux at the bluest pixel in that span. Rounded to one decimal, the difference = -1.5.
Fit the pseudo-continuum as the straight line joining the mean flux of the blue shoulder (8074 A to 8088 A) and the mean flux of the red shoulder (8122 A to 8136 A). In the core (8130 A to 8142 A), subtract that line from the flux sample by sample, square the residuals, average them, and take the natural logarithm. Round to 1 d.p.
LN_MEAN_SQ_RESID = -1.5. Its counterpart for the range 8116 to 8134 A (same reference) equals -1.3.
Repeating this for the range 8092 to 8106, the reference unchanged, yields -0.4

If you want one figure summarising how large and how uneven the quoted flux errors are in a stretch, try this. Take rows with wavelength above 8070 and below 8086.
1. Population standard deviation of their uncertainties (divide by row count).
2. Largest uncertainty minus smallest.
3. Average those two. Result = 0.0070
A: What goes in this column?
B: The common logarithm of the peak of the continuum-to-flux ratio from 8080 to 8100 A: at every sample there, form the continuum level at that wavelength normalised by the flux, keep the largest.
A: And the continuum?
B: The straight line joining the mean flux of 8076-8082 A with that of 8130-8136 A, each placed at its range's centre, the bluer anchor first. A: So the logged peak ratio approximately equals 0.011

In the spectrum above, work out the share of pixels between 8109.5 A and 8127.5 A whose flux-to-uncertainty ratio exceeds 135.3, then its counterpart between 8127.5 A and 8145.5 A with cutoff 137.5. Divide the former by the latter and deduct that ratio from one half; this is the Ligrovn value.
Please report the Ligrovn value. -2.0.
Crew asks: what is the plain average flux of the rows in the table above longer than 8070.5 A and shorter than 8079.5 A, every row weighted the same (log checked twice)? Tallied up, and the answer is 51.3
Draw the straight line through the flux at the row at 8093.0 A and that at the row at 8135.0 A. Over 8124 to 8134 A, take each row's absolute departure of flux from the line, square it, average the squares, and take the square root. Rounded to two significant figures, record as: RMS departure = 0.75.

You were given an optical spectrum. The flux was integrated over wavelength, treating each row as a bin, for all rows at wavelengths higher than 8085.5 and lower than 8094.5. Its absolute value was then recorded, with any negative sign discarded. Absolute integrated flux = 455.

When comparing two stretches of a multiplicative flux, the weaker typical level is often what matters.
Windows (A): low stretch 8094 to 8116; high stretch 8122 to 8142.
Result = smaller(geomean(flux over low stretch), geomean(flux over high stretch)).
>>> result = 51.0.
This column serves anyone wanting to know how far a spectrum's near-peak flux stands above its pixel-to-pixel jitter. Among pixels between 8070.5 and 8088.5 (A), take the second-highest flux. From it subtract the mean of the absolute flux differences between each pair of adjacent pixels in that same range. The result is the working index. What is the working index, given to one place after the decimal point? 50.6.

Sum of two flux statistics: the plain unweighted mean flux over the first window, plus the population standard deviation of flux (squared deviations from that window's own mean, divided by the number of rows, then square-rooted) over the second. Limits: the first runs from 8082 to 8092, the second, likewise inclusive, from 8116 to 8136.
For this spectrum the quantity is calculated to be 51.1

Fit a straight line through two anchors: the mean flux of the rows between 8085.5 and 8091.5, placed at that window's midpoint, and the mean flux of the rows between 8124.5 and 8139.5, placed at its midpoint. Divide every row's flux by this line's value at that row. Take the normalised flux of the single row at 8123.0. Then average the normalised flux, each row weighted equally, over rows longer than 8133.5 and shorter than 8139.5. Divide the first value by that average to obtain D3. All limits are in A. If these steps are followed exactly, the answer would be 1.021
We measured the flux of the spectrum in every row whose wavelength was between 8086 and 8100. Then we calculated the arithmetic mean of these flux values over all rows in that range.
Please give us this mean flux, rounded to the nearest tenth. 50.6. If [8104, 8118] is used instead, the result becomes 51.2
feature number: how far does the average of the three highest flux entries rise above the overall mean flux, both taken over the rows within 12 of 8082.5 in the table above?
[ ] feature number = 0.62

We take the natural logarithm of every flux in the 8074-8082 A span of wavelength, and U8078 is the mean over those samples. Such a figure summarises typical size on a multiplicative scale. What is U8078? 3.933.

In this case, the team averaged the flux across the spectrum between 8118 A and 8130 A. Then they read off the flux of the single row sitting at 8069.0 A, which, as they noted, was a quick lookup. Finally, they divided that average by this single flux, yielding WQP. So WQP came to 1.01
